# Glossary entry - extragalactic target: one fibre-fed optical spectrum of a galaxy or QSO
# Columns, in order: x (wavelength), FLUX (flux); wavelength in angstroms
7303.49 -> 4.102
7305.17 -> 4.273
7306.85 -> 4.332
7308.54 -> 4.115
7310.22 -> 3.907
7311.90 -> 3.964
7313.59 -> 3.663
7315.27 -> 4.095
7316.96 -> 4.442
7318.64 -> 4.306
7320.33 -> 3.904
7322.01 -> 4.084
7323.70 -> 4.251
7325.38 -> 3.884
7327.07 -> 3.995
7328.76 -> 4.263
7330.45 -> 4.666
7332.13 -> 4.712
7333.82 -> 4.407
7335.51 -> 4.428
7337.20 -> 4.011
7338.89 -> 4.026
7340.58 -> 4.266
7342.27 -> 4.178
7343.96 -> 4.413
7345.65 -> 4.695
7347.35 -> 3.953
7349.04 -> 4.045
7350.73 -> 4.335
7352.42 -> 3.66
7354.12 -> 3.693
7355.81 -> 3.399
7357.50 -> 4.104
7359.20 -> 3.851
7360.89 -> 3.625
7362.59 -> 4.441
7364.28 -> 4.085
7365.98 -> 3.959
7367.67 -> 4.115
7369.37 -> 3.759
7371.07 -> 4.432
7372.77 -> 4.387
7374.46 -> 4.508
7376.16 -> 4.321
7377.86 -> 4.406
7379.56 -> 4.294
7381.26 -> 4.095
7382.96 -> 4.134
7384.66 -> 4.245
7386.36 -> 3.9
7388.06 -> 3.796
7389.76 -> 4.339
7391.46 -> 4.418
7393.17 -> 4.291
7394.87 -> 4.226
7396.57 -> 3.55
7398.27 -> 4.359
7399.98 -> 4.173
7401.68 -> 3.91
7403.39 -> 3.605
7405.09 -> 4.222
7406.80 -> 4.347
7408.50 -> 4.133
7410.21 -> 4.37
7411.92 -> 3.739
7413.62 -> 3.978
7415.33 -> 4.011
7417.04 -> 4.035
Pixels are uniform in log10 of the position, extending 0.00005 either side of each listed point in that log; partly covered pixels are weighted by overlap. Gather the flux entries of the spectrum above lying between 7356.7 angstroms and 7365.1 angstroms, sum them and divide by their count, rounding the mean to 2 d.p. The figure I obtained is 4.02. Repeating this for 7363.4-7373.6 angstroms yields 4.12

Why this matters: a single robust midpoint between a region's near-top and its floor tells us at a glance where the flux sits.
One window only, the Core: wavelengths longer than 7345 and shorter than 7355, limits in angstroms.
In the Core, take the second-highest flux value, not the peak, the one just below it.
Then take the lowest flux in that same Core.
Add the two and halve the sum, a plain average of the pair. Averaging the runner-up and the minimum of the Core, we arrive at 4.00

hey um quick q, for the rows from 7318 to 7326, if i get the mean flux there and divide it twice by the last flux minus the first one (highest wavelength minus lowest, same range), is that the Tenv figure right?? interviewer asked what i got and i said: 23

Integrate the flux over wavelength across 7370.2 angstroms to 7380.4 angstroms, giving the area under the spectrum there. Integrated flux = 45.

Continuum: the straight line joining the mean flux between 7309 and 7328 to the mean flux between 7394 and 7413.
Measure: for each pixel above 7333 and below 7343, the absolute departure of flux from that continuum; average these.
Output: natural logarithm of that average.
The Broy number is -1.66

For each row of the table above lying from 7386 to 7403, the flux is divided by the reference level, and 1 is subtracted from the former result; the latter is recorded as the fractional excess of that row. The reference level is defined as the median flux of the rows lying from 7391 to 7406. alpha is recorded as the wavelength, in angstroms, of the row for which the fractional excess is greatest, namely 7391.46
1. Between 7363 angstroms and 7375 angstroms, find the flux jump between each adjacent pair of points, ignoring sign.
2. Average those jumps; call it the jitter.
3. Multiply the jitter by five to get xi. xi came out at 1.2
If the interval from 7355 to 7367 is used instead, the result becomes 2.1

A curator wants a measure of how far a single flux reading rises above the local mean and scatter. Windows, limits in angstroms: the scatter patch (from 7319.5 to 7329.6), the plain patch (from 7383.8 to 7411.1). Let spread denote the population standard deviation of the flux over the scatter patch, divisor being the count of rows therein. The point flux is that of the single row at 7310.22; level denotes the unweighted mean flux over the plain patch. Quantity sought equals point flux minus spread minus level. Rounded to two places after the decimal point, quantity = -0.36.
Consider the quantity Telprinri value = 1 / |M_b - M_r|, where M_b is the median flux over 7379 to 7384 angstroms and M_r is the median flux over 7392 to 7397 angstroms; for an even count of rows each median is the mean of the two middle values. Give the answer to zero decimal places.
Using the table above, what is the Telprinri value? 11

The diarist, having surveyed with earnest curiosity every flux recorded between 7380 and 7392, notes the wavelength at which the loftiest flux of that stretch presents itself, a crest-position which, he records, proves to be 7391.46 angstroms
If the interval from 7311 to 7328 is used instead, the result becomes 7316.96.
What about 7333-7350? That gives 7345.65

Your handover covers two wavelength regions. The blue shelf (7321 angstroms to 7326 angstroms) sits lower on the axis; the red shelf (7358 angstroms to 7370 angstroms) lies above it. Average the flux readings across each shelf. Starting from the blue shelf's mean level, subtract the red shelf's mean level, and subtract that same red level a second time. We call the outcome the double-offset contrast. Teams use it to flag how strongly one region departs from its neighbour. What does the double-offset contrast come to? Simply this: -3.88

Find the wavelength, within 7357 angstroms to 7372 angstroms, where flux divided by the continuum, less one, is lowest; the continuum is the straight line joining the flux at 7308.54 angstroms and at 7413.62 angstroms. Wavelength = 7360.89 angstroms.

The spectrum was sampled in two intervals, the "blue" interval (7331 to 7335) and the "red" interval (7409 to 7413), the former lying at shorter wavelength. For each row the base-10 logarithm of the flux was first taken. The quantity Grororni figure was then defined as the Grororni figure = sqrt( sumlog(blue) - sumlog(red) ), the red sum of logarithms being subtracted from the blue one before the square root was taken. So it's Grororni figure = 0.32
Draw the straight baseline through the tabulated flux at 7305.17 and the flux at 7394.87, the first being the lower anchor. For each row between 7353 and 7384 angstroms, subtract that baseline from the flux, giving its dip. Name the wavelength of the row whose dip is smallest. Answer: 7355.81 angstroms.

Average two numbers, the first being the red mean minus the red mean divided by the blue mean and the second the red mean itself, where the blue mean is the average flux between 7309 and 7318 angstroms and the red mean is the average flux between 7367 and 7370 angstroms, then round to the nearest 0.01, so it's 3.45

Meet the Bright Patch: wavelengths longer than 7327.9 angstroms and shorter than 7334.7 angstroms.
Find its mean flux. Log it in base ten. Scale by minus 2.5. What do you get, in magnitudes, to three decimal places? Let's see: -1.636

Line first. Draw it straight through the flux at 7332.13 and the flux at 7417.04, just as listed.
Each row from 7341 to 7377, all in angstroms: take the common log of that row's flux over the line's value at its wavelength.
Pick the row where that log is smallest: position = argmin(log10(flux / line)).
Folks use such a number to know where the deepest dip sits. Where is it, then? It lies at 7355.81 angstroms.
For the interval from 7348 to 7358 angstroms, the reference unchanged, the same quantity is 7355.81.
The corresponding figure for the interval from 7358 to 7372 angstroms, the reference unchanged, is 7360.89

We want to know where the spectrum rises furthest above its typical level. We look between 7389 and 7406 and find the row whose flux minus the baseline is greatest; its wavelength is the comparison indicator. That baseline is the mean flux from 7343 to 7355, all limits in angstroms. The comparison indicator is 7391.46 angstroms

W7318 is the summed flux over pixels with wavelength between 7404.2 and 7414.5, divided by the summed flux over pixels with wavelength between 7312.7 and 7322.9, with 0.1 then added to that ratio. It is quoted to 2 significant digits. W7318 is 1.1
